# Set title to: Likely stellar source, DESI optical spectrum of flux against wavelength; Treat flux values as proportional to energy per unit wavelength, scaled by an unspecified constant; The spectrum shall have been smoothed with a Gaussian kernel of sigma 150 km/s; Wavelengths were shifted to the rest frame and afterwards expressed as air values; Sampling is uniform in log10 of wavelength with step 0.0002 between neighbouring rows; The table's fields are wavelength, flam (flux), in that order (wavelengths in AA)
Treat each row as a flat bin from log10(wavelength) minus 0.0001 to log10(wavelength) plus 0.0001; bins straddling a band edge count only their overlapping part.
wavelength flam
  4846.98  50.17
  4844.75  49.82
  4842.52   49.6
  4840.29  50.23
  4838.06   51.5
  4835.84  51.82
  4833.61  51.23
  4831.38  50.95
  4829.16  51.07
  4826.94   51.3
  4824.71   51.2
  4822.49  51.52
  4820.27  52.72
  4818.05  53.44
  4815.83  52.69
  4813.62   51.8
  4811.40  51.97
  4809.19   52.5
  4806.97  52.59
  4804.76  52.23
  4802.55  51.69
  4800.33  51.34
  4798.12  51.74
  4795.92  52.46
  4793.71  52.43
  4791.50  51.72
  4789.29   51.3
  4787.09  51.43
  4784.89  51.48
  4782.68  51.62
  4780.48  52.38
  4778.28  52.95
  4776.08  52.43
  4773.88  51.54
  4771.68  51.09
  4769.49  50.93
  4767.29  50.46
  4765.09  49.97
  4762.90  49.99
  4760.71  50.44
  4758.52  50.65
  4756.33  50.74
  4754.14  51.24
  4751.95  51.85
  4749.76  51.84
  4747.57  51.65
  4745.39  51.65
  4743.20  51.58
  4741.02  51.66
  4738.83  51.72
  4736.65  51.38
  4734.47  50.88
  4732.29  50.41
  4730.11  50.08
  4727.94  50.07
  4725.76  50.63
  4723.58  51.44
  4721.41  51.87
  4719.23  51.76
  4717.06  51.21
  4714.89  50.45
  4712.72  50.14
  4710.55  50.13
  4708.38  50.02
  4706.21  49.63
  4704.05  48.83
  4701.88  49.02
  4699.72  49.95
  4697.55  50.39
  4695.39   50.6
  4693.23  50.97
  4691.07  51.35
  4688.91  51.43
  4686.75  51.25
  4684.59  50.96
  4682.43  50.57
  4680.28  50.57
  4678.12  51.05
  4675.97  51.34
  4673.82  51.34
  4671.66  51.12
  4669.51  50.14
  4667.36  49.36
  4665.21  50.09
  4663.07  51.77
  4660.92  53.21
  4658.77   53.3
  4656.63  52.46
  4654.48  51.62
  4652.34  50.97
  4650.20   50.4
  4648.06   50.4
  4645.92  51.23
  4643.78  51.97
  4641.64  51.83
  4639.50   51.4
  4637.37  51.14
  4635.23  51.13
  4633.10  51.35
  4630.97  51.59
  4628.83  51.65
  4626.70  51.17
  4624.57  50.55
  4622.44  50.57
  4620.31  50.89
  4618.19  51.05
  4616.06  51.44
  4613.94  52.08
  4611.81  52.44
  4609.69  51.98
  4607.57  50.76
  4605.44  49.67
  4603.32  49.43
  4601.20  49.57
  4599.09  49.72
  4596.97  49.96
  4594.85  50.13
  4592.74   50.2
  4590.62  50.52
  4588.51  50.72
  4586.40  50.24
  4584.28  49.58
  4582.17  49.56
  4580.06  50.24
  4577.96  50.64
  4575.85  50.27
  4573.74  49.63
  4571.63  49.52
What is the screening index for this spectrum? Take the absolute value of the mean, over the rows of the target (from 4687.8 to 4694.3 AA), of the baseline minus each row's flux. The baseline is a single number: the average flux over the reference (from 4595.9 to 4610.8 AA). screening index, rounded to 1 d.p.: 1.1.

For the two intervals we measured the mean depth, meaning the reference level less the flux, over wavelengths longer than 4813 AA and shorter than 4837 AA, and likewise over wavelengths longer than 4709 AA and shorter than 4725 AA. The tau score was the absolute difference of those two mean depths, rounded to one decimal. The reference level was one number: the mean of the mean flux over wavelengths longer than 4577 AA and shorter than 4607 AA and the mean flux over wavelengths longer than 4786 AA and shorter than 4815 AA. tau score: 0.8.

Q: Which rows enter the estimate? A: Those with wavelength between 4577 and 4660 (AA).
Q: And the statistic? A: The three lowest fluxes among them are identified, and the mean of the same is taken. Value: 49.5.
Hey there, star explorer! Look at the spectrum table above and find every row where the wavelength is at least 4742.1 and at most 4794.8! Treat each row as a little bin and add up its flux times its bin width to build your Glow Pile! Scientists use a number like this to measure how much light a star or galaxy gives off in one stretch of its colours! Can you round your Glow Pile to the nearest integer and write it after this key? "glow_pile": 2708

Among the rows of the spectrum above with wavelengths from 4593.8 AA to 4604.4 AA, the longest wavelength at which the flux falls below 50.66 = 4603.32 AA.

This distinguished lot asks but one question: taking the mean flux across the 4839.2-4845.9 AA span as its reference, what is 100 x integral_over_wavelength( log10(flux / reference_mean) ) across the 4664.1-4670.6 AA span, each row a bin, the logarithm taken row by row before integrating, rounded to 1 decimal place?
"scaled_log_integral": -0.1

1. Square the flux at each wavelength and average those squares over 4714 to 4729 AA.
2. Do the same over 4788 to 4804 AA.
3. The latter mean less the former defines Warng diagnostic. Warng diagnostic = 77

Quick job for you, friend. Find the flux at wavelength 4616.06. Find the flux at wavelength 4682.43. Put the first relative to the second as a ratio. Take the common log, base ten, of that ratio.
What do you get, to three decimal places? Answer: 0.007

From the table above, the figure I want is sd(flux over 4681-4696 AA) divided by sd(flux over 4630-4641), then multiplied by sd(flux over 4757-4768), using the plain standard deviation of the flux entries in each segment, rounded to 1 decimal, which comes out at 0.5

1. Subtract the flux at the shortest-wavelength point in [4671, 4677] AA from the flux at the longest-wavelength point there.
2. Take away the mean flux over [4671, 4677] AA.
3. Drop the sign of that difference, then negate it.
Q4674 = -51.0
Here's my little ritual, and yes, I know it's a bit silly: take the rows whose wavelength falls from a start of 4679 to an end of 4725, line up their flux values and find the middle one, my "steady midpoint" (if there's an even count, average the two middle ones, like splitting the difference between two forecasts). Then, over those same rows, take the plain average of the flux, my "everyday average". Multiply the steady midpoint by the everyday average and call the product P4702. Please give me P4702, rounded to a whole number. 2559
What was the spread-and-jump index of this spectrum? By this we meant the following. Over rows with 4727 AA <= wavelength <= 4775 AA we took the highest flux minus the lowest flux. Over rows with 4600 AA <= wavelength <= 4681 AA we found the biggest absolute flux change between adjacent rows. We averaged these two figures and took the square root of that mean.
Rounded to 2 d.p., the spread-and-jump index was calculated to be 1.33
